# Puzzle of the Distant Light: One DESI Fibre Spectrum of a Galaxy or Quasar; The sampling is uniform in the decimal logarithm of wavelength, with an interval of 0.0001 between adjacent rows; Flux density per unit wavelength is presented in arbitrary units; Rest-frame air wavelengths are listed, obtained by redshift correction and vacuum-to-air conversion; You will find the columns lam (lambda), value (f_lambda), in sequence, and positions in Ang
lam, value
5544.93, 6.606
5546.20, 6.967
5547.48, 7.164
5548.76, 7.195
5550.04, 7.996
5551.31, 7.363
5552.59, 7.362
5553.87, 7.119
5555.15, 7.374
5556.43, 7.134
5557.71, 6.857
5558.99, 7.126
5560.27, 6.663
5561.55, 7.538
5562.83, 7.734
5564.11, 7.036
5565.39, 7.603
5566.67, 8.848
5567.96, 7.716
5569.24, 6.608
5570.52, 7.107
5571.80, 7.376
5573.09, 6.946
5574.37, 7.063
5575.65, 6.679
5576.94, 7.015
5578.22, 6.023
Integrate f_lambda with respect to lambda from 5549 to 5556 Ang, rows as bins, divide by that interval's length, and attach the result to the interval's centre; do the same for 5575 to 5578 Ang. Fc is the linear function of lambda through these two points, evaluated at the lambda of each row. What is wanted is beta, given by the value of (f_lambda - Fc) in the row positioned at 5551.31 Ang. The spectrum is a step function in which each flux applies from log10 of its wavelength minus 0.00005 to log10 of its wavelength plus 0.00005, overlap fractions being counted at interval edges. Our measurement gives -0.1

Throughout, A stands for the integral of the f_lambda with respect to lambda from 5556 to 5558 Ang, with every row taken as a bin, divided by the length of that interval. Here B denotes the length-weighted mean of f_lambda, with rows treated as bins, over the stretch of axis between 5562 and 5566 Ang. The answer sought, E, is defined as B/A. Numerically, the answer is 1.07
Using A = 7.00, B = 7.47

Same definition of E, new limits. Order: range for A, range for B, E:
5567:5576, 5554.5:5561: 0.98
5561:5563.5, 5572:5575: 0.92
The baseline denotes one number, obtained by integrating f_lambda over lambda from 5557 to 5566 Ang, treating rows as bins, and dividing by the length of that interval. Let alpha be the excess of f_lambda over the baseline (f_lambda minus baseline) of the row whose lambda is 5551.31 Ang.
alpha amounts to 0.14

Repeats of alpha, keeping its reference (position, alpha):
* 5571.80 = 0.15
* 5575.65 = -0.54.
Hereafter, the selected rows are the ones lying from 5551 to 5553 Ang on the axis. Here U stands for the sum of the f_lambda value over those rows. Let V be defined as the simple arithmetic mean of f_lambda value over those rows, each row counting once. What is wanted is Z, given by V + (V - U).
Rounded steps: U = 15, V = 7.36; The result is 0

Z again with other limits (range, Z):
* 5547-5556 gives -37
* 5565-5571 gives -23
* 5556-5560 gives -7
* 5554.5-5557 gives 0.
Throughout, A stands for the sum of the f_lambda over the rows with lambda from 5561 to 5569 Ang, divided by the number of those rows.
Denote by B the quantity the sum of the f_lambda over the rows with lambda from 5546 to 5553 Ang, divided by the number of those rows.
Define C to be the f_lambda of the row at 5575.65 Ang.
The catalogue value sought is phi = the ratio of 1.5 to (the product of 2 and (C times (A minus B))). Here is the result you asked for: 0.28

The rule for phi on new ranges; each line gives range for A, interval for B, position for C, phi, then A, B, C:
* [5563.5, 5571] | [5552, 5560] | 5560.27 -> 0.35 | 7.49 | 7.16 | 6.663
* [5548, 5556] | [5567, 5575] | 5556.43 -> 0.40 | 7.40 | 7.14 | 7.134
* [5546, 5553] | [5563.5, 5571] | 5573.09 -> -0.74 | 7.34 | 7.49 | 6.946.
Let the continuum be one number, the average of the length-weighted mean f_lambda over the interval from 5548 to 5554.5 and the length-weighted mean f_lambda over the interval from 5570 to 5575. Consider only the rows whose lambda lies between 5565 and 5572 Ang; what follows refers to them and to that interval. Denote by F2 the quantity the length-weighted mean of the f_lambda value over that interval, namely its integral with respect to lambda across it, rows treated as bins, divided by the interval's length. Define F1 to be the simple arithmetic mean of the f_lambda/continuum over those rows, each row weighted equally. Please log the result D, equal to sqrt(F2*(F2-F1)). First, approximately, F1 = 1.04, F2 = 7.55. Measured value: 7.0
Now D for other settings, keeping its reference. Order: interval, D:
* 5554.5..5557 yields 6.7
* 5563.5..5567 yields 7.2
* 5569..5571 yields 6.4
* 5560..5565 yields 6.8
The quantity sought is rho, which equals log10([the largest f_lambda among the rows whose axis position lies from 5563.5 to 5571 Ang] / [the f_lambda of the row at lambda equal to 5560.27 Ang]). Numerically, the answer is 0.123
